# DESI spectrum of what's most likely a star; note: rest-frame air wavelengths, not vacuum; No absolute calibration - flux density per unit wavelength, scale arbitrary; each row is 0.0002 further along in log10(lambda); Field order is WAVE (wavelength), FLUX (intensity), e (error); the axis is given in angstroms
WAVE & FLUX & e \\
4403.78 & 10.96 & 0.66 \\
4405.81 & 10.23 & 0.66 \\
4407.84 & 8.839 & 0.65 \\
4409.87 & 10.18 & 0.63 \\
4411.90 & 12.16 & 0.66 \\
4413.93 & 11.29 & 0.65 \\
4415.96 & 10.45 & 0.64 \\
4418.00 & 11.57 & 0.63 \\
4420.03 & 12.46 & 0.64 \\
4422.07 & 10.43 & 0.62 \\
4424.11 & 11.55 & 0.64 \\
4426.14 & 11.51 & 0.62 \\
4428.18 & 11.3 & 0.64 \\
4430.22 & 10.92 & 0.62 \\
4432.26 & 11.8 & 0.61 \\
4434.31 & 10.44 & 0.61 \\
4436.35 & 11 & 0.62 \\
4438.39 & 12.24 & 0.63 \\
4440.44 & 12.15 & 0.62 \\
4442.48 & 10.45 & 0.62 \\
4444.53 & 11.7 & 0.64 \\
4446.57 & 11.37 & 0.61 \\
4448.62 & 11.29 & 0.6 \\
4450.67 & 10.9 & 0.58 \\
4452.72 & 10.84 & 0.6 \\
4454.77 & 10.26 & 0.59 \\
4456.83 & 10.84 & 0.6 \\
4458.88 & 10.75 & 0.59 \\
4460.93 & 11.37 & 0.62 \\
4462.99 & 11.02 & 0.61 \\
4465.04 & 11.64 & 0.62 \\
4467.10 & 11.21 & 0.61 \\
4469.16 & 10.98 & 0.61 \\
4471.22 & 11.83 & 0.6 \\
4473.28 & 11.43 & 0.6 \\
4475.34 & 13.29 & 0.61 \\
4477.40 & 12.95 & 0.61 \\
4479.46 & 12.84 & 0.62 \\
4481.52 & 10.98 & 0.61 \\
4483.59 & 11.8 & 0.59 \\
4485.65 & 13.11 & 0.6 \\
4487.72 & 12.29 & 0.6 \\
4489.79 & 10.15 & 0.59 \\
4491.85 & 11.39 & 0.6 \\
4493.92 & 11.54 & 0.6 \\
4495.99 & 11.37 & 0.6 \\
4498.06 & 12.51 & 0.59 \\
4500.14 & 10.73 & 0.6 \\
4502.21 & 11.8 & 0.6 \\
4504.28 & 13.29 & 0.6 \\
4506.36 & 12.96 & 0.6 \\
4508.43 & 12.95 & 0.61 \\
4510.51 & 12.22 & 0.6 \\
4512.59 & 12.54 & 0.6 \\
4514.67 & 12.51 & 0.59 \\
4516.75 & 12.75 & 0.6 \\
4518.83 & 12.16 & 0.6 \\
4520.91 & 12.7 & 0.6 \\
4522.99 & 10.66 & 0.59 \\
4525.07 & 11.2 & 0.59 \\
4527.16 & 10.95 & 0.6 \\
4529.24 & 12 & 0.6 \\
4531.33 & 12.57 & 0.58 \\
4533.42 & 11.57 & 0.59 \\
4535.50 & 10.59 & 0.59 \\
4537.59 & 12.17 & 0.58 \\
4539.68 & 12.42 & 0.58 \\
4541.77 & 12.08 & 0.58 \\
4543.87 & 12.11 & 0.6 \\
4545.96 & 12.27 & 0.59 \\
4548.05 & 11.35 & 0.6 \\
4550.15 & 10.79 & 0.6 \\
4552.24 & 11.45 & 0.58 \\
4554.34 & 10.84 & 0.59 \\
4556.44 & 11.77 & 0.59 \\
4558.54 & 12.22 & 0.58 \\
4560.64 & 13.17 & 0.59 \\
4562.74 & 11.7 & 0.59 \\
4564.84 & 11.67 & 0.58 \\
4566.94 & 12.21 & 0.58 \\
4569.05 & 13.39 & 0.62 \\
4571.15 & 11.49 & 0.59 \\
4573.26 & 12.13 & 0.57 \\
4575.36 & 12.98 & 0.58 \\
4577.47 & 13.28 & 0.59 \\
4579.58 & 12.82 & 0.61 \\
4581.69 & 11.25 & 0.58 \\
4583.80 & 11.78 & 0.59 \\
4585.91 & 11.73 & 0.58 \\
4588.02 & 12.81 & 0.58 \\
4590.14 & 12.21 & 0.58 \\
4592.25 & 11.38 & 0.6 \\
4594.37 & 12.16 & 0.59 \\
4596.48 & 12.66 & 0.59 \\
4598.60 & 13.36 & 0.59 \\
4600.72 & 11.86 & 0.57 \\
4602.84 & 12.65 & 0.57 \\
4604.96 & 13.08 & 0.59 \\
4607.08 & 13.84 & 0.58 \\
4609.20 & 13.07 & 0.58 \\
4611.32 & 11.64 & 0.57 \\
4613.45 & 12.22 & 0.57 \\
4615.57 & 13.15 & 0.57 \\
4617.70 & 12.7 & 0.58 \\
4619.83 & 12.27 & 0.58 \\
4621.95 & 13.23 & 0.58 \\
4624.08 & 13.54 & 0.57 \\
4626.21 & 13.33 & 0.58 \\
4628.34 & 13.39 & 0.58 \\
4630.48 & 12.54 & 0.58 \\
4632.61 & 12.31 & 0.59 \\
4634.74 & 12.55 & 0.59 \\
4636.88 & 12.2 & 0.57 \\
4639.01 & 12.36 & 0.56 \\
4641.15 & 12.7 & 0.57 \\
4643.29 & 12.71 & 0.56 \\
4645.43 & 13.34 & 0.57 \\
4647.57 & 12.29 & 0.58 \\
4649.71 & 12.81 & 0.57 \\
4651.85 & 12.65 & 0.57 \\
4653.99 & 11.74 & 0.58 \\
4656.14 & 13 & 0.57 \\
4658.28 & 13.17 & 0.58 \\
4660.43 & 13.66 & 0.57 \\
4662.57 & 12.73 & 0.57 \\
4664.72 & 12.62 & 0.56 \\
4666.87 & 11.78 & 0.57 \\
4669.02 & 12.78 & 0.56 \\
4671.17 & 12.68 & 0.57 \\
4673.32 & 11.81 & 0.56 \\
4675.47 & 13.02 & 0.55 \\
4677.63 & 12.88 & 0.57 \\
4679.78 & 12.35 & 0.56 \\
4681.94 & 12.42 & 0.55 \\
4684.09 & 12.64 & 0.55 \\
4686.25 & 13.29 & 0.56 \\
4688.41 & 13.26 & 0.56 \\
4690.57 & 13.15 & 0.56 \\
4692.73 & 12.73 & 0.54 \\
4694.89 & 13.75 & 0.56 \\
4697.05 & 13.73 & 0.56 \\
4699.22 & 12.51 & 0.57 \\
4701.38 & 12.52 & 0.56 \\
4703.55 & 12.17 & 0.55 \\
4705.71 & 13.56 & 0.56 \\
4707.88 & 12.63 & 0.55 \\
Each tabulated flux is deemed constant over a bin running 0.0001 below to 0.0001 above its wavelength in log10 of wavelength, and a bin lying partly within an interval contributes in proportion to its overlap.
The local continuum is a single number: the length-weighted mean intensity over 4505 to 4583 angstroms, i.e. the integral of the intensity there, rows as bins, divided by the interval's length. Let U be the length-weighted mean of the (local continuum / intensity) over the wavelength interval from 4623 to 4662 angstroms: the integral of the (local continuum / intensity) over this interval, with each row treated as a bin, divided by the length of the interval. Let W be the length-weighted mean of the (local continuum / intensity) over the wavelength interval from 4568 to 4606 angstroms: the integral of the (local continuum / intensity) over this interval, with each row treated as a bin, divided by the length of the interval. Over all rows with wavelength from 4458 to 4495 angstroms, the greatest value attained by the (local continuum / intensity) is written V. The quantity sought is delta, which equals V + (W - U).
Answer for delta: 1.22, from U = 0.94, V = 1.19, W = 0.98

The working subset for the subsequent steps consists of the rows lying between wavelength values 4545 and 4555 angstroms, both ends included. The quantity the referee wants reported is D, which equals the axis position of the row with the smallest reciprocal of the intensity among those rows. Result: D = 4545.96 angstroms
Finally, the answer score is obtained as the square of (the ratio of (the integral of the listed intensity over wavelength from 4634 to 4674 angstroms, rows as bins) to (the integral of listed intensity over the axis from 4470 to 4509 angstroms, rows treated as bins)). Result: 1.15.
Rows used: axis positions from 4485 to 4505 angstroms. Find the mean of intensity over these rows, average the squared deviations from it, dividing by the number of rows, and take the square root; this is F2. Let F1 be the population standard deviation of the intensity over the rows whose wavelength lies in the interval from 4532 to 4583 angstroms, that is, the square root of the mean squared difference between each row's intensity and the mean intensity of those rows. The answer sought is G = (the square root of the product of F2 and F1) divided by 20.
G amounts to 0.042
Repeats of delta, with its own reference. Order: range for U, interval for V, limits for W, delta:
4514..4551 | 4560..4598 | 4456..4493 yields 1.09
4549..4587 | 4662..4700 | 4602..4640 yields 0.96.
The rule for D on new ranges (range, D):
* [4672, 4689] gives 4686.25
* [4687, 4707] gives 4694.89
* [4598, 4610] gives 4607.08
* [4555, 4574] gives 4569.05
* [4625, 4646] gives 4628.34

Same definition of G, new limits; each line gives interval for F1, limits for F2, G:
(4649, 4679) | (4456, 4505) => 0.034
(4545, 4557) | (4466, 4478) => 0.033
